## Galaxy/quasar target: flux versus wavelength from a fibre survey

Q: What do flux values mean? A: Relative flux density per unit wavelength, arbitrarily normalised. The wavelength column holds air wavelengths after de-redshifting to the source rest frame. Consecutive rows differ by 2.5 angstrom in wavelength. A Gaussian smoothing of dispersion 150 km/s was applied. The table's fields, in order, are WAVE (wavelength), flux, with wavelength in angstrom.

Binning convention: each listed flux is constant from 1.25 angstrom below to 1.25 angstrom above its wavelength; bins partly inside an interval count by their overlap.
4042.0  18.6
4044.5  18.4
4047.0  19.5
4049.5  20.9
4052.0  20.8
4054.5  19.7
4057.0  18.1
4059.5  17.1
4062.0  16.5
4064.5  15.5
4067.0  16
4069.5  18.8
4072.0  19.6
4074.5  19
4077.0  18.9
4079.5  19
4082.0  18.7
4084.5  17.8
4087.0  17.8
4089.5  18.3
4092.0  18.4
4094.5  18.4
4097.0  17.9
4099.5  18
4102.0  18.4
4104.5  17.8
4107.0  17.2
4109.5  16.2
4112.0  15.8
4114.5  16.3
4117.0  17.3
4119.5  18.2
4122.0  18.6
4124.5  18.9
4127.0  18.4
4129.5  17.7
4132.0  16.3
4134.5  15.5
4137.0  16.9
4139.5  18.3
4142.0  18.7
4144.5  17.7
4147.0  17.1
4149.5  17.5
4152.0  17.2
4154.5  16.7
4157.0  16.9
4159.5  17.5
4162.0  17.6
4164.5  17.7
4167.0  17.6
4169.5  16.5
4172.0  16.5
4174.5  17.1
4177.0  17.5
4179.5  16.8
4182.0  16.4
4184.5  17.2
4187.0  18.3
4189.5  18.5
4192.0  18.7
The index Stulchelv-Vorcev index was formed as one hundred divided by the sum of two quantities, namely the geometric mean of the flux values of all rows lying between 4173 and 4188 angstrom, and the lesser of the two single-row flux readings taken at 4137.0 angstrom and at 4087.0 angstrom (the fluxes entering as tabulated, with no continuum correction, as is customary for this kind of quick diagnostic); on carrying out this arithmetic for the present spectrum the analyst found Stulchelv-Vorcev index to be 2.93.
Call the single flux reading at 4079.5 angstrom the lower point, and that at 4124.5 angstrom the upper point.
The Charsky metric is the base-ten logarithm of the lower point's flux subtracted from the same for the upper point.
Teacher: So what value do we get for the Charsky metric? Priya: -0.002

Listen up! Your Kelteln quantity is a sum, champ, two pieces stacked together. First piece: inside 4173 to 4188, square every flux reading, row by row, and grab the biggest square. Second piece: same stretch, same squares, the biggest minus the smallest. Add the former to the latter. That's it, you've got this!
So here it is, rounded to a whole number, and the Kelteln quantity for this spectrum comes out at 401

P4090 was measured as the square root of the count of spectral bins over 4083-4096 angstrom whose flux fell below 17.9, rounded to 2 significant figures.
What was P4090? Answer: 1.4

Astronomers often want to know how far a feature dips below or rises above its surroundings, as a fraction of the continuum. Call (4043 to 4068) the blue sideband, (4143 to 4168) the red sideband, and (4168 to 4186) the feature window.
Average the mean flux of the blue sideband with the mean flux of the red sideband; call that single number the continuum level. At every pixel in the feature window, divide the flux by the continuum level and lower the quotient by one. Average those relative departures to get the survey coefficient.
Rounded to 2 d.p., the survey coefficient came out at -0.05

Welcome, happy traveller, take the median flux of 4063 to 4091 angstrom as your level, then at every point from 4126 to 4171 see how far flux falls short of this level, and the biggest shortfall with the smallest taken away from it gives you 3.2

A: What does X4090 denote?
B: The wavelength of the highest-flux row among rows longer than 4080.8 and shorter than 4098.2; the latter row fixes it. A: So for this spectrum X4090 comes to 4082.0 angstrom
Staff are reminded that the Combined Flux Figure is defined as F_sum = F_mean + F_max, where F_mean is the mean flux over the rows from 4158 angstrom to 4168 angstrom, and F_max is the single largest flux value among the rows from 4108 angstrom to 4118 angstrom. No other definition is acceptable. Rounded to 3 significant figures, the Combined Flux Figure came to 34.9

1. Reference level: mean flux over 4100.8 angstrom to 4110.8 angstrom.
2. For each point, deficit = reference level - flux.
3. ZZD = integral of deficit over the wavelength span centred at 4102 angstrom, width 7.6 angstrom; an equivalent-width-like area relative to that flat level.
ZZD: -5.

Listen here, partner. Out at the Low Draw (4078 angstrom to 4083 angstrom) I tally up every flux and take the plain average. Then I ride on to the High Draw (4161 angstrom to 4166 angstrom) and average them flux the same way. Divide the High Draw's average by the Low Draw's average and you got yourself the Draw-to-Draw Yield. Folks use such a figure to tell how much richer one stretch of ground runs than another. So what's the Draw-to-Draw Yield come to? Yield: 0.94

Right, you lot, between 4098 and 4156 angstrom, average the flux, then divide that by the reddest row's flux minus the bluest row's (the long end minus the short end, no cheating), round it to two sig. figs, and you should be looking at -13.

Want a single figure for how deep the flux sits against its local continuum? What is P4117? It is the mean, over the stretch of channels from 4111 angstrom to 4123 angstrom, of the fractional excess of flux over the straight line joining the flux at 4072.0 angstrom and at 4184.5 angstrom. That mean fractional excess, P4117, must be -0.075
